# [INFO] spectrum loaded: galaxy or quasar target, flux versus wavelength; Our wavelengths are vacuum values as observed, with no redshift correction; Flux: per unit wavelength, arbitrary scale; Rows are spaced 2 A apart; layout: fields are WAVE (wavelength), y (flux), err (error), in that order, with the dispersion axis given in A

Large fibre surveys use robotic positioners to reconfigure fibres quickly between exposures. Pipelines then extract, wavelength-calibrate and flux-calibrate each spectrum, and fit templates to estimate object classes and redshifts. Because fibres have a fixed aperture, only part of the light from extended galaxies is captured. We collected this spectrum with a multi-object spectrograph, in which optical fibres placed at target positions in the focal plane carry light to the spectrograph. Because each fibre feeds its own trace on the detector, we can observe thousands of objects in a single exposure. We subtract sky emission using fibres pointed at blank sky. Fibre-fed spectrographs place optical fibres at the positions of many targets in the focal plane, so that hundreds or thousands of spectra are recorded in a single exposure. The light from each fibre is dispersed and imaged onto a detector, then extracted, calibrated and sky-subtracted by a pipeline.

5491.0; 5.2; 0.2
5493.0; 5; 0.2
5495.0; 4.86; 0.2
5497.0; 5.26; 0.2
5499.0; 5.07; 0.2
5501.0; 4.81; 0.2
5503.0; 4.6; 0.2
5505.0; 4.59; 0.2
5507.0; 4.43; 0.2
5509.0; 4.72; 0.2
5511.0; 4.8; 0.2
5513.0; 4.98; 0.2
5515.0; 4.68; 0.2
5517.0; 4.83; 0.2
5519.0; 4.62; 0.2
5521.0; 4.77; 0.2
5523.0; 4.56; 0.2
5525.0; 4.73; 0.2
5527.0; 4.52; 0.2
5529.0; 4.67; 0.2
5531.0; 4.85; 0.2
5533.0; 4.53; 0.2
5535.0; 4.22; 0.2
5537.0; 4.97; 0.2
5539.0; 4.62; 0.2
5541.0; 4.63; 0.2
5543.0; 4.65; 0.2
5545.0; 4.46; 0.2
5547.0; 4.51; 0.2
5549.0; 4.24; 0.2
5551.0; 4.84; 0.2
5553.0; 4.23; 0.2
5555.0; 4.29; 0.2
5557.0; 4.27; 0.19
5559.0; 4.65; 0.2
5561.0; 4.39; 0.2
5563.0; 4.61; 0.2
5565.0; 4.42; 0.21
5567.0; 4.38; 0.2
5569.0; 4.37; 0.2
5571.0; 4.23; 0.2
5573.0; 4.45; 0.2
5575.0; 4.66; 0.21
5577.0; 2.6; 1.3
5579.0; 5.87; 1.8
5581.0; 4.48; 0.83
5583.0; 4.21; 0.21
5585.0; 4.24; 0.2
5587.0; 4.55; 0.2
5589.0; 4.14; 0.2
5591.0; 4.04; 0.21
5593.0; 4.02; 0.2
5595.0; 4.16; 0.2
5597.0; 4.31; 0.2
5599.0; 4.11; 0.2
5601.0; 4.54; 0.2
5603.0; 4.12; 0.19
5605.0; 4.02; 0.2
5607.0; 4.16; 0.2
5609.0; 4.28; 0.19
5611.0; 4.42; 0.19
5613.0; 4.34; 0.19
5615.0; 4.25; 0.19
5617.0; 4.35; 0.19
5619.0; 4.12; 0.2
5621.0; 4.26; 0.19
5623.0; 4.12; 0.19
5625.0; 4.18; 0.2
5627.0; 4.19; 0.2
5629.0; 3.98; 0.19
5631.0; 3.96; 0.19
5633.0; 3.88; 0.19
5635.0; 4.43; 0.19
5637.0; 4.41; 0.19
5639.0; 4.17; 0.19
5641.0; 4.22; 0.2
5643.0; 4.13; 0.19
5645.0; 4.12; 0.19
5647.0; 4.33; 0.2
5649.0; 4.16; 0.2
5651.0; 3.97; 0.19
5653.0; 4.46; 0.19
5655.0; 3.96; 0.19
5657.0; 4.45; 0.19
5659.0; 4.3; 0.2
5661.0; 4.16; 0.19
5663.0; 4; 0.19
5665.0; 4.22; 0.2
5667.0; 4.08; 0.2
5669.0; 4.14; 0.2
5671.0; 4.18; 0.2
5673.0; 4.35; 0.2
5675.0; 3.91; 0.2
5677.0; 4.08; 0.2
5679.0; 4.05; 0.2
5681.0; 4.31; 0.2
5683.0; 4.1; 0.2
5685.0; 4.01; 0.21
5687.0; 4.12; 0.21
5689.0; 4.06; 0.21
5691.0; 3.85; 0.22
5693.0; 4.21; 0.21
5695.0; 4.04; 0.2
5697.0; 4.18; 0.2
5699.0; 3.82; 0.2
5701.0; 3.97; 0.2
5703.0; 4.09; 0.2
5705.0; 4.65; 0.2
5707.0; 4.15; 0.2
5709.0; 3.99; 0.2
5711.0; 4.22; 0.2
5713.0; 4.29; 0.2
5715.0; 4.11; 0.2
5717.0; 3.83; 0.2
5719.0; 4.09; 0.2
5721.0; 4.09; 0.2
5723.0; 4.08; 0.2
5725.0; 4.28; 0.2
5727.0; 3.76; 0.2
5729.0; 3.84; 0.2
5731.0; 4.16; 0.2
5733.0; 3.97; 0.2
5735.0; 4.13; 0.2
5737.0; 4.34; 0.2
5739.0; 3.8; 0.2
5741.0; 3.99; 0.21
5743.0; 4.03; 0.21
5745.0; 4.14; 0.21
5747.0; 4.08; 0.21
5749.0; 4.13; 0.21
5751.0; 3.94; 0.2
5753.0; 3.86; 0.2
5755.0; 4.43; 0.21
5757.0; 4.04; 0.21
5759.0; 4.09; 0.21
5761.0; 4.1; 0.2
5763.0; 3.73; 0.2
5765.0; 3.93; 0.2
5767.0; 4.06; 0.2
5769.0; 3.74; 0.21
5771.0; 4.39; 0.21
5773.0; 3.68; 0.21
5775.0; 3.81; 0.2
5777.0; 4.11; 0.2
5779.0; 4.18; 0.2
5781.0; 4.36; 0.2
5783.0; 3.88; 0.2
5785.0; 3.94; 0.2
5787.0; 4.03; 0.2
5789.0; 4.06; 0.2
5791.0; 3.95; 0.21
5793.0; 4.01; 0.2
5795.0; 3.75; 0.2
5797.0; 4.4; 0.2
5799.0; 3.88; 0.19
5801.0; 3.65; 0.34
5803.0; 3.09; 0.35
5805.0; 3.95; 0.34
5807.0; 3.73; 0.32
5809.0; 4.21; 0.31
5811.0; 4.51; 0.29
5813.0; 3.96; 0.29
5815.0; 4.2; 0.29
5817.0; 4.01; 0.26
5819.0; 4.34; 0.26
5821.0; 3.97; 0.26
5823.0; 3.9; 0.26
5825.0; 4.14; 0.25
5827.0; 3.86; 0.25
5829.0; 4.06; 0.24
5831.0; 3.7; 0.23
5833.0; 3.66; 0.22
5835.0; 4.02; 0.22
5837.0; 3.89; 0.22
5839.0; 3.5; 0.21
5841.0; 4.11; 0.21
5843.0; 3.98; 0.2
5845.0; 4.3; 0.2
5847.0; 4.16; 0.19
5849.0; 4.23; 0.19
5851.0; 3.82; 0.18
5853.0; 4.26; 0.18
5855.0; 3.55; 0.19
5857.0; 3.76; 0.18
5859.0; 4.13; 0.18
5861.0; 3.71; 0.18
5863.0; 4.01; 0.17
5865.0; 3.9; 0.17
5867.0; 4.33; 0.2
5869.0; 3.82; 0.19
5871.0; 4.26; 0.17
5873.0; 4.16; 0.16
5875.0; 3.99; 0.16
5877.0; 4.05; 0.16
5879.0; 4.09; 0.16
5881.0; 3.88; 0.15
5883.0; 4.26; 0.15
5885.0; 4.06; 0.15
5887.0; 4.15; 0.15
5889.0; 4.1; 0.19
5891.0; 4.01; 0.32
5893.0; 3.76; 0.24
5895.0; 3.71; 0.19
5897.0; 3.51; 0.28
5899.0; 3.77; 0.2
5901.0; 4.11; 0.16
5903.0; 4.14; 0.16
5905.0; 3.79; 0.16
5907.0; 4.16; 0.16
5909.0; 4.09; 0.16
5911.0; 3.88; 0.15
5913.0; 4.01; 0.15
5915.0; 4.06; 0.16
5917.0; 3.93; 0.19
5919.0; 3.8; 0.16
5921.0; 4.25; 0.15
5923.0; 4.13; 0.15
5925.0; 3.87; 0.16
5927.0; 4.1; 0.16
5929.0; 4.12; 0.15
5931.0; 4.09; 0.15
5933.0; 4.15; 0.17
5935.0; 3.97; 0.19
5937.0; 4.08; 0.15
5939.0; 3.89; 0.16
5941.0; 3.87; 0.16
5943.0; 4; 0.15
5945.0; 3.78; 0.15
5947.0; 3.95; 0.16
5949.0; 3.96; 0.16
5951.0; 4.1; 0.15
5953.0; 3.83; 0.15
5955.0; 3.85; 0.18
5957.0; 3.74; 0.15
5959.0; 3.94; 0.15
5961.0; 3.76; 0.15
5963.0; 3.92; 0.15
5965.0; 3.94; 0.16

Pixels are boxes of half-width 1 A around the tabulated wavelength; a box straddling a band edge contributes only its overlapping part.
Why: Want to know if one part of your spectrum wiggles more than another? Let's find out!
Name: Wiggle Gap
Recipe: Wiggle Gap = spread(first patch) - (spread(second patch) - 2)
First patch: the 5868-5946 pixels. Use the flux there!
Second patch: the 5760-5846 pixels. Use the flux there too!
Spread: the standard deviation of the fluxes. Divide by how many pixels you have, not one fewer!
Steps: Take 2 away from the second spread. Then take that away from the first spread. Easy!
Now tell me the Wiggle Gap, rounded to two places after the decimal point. 1.91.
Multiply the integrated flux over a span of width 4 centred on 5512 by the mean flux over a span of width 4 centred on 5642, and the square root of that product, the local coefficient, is 9.04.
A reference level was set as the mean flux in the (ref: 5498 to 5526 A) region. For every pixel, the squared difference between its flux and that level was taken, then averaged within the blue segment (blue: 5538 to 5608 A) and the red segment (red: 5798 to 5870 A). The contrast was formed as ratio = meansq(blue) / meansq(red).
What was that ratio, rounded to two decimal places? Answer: 0.49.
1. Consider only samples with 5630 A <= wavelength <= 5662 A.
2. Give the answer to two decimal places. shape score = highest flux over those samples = 4.46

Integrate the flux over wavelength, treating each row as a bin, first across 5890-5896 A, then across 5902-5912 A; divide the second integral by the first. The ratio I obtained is 1.7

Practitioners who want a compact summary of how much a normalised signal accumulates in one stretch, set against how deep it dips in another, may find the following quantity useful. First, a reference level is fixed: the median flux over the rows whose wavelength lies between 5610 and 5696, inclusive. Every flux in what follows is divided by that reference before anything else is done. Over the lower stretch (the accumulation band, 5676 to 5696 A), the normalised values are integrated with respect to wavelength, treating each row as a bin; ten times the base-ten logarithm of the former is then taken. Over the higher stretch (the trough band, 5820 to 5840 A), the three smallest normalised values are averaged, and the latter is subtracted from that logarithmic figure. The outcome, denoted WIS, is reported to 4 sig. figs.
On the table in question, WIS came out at 12.06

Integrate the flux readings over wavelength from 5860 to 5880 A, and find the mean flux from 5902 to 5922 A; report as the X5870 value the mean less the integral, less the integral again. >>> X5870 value -157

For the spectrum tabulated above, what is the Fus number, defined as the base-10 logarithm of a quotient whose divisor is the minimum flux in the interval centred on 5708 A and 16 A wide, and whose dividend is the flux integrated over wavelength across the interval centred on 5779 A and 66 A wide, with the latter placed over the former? 1.8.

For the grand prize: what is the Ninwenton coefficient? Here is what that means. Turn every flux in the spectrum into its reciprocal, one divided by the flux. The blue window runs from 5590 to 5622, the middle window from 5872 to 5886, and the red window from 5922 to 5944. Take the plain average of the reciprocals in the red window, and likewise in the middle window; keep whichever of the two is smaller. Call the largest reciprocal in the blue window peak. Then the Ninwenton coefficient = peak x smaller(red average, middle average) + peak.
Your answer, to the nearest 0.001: 0.310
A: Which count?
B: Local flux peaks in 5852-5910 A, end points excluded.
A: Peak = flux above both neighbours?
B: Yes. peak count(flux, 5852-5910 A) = 9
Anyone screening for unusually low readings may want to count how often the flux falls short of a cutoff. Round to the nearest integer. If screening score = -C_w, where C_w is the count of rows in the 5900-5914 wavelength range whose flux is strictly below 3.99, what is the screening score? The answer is -2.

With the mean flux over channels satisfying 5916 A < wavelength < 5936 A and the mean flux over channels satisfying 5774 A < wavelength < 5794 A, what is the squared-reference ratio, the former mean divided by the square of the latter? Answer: 0.248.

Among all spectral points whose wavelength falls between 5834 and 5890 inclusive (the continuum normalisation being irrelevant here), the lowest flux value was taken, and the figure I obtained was 3.5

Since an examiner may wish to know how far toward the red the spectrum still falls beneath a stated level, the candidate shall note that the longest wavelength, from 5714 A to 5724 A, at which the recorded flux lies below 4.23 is 5723.0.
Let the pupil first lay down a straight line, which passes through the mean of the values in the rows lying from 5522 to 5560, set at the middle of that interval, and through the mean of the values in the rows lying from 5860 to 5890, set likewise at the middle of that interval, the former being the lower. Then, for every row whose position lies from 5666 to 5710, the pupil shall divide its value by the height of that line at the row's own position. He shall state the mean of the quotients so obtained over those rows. 0.95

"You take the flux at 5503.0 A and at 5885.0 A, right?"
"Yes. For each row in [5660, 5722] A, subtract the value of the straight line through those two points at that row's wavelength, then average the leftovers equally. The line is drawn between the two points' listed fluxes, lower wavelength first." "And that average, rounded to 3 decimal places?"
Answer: -0.226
